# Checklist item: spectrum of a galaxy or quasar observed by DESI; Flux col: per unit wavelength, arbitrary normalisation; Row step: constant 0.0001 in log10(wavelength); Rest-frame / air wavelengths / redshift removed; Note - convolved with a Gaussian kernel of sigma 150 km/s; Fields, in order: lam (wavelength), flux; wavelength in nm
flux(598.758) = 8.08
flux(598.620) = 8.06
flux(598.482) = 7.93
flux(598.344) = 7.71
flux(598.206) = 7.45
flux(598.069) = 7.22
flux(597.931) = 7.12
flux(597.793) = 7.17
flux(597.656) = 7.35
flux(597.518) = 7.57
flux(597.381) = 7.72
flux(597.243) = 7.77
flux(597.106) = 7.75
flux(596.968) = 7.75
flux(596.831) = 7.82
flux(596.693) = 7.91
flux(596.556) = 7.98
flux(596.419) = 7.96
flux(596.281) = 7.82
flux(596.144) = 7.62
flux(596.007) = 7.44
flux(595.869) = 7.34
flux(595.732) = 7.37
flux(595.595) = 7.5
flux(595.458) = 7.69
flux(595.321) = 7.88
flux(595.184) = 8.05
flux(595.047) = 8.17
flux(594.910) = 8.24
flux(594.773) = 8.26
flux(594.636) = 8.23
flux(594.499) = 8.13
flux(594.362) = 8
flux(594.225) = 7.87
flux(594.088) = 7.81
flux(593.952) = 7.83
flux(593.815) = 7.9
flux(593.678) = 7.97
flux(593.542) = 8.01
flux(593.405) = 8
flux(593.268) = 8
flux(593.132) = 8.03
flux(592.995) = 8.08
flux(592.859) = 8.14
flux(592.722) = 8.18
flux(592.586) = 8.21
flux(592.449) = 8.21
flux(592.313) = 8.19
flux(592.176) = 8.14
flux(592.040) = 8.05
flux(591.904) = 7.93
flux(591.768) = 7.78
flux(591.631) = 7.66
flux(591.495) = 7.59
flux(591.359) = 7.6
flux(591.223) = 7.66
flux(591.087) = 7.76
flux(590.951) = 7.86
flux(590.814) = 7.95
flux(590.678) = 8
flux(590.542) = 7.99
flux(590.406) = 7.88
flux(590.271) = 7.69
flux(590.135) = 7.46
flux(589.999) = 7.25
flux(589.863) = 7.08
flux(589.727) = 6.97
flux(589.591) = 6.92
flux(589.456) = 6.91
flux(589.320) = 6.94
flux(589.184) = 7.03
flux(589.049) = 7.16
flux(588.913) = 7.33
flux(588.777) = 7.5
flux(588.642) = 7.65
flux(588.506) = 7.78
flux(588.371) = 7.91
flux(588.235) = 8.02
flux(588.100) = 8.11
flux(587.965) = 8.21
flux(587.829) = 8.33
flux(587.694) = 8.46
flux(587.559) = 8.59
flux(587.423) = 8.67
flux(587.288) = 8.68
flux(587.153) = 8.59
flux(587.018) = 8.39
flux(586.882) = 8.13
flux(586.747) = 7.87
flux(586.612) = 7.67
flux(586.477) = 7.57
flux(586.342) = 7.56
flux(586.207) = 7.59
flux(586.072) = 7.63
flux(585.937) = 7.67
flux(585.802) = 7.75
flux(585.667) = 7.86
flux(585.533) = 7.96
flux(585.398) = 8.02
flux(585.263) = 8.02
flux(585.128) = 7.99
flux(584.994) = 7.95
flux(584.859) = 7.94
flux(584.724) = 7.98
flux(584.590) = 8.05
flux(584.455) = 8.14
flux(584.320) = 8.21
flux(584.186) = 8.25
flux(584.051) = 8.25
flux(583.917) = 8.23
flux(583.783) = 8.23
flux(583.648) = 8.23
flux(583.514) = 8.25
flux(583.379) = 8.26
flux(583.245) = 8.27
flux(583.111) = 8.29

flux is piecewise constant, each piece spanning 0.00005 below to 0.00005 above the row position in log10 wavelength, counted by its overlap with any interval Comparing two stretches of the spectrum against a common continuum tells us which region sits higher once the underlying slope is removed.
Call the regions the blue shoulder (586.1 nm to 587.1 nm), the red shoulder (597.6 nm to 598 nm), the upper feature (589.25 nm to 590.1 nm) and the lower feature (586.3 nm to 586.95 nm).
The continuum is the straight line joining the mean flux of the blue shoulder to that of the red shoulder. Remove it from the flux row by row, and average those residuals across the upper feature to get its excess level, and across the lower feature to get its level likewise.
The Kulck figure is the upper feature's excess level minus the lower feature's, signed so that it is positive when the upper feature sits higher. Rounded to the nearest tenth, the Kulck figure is -0.6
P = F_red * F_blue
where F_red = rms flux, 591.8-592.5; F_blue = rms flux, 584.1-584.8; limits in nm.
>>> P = 66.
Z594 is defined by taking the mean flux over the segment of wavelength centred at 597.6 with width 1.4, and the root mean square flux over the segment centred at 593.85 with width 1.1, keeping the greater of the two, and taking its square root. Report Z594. 2.81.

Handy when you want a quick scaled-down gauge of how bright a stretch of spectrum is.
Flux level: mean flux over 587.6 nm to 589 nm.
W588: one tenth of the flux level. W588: 0.793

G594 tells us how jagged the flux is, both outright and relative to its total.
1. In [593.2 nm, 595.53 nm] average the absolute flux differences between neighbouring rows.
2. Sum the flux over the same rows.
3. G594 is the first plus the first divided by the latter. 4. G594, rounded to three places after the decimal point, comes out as 0.077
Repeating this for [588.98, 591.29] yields 0.106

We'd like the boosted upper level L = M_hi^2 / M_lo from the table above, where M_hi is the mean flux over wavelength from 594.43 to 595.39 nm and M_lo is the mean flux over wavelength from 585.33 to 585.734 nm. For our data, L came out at 8.3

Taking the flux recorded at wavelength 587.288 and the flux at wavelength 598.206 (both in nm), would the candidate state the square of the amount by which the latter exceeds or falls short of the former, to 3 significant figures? 1.51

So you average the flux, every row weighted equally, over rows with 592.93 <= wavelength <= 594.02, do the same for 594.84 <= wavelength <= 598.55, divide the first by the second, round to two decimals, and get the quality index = 1.04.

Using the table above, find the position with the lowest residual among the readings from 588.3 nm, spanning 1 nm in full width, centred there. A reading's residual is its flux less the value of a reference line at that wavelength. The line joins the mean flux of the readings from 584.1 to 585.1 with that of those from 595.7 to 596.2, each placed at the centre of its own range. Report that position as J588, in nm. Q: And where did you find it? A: 588.777 nm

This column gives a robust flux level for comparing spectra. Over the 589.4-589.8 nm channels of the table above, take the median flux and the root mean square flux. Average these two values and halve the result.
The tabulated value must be 3.46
